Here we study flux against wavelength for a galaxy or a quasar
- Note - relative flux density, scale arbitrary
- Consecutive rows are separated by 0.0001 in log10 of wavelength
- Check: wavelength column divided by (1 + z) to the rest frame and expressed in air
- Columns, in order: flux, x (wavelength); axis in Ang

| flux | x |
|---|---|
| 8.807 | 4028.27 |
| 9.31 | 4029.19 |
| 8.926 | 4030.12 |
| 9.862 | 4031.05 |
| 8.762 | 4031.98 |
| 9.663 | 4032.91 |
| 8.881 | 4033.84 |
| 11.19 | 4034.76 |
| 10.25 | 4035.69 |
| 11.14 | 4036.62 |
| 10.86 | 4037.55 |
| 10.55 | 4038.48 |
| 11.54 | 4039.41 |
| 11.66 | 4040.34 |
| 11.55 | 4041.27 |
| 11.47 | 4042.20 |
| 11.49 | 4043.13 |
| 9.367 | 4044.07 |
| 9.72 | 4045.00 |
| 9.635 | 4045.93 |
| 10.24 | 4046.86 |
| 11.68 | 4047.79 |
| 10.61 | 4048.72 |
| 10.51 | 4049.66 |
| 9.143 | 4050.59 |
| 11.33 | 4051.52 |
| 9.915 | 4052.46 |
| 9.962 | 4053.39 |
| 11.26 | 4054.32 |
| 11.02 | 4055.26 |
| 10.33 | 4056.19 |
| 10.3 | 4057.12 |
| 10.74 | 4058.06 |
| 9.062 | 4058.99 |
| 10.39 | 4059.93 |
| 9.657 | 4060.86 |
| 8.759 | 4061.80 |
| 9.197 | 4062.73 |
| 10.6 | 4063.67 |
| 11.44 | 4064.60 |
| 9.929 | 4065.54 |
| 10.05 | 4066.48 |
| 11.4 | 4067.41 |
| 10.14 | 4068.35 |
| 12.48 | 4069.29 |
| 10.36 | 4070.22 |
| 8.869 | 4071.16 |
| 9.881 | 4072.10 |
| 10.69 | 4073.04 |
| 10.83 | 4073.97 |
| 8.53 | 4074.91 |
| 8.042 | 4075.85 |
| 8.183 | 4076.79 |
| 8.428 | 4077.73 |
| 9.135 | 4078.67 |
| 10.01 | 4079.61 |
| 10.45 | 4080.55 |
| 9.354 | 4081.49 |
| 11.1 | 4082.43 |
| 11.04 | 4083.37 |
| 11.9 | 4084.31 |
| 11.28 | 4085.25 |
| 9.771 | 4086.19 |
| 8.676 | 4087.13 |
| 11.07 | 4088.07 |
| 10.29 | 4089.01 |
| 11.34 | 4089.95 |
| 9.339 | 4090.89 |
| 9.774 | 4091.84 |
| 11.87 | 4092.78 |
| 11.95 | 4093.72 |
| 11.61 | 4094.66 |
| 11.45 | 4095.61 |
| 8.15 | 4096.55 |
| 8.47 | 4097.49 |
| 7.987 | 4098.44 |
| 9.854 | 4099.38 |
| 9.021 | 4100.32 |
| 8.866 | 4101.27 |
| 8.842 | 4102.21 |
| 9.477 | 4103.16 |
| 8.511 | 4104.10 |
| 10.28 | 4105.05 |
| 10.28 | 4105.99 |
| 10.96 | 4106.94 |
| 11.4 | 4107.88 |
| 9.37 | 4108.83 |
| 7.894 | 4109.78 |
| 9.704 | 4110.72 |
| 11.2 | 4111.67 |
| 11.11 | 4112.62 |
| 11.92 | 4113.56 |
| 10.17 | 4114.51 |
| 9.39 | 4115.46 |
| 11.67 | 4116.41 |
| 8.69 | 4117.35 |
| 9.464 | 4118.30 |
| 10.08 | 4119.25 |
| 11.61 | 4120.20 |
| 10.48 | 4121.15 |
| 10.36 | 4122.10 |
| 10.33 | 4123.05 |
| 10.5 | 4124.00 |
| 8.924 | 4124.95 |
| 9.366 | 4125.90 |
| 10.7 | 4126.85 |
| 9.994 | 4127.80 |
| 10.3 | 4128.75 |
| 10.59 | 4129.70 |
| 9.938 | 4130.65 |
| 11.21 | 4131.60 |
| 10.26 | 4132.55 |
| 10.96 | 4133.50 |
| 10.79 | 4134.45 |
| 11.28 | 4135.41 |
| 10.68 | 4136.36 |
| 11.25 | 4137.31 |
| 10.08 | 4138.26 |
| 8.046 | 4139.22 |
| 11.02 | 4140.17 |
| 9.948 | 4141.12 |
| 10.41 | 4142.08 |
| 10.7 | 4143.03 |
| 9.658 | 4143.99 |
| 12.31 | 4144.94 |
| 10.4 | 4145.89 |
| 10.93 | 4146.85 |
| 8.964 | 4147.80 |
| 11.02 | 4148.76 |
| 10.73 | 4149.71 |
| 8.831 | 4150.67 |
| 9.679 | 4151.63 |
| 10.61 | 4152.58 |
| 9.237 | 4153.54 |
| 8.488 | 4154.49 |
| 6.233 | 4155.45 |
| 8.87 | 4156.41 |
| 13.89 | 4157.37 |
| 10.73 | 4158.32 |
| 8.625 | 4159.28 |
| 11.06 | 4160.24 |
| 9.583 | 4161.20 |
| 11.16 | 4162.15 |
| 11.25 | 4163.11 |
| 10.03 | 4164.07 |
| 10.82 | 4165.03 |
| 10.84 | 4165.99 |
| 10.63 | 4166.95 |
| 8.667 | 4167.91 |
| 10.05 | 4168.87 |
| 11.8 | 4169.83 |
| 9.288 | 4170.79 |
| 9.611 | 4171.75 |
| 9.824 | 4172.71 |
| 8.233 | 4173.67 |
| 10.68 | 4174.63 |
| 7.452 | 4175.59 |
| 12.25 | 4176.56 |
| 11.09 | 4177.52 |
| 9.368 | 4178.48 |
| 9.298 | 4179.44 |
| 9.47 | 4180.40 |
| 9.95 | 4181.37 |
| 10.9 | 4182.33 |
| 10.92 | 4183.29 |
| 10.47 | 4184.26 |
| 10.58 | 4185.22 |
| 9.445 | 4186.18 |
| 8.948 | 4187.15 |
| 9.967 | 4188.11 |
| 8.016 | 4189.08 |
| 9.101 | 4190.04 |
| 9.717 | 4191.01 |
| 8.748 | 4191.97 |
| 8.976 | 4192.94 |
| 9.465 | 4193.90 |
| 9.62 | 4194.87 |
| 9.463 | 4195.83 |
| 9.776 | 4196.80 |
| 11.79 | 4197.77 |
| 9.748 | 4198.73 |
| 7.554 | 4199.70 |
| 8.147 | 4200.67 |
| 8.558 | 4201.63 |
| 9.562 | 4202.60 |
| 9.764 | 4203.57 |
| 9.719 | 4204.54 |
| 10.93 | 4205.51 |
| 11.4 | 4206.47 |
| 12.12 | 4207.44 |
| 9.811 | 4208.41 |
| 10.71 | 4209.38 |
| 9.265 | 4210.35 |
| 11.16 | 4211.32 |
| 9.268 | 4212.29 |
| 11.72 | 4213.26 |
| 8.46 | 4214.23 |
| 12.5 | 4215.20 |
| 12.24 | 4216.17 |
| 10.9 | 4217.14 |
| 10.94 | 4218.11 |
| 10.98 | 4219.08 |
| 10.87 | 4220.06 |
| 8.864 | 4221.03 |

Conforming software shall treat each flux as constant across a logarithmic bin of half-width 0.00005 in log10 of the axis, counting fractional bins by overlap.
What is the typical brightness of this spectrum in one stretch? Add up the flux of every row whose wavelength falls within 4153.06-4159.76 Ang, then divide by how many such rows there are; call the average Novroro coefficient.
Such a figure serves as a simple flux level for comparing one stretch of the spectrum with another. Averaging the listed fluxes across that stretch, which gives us 9.4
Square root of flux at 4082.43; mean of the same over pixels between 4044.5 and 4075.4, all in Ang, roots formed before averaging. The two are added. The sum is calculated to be 6.53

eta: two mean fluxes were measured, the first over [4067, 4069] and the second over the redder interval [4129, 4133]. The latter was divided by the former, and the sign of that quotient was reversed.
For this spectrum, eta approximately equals -0.97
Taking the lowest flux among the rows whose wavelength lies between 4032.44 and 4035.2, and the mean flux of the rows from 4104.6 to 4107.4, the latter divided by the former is 1.18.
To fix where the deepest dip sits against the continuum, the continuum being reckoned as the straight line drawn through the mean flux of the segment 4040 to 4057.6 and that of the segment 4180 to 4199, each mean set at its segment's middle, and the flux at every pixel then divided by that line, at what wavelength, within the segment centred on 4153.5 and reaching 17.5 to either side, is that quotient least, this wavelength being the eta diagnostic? 4155.45 Ang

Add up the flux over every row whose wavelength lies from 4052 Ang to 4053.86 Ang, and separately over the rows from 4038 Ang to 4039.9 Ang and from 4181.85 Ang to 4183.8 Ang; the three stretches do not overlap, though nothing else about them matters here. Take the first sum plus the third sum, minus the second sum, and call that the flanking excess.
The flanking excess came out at 20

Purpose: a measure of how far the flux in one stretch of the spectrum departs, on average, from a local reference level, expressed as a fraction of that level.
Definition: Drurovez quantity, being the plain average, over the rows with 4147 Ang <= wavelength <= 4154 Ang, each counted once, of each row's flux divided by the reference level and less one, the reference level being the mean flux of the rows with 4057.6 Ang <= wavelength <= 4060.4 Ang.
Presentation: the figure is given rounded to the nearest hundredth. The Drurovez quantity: -0.02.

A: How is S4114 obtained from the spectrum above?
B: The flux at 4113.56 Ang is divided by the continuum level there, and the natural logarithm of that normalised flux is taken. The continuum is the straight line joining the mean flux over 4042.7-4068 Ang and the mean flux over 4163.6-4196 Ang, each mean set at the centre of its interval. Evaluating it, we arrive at 0.17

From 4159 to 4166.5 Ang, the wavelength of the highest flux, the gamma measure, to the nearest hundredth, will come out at 4163.11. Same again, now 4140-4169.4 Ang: 4157.37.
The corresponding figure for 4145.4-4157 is 4148.76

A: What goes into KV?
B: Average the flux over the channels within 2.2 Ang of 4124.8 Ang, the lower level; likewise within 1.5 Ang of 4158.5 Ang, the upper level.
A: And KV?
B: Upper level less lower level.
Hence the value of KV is 1.1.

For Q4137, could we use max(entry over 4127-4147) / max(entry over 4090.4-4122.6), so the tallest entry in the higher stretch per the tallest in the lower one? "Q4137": 1.03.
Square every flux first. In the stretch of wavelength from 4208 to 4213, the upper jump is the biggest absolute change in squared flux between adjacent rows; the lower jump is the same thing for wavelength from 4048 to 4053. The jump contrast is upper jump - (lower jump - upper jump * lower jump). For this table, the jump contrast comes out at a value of 1727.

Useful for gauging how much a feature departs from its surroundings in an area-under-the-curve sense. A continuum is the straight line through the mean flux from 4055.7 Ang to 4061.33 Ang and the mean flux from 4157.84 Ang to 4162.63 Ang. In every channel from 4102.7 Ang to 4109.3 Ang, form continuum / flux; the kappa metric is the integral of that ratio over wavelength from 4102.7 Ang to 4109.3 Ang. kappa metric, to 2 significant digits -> 6.7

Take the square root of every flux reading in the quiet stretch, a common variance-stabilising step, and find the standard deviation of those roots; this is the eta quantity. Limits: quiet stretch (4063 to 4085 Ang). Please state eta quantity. 0.19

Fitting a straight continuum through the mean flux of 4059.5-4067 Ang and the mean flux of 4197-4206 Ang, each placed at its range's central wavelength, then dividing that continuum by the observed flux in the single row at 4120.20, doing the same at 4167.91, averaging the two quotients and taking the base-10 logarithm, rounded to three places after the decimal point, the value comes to -0.009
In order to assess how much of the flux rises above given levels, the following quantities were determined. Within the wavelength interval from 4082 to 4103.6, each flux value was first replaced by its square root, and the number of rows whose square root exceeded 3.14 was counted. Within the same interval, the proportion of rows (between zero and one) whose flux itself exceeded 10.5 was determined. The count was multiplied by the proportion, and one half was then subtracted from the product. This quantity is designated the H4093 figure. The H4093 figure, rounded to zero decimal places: 4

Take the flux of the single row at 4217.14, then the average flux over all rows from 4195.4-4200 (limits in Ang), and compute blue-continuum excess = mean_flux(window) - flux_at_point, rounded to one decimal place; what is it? -1.2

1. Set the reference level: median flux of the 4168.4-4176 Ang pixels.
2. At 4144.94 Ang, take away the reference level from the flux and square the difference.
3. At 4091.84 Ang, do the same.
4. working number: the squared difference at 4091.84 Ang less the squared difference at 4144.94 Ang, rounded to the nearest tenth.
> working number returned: -6.7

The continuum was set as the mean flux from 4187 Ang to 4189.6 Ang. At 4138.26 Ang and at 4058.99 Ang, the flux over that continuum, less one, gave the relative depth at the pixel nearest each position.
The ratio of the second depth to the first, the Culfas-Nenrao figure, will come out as 0.1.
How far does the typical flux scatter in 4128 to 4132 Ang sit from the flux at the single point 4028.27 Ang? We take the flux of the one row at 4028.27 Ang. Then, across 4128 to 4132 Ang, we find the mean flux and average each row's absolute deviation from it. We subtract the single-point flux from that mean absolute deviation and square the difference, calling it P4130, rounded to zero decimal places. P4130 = 71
